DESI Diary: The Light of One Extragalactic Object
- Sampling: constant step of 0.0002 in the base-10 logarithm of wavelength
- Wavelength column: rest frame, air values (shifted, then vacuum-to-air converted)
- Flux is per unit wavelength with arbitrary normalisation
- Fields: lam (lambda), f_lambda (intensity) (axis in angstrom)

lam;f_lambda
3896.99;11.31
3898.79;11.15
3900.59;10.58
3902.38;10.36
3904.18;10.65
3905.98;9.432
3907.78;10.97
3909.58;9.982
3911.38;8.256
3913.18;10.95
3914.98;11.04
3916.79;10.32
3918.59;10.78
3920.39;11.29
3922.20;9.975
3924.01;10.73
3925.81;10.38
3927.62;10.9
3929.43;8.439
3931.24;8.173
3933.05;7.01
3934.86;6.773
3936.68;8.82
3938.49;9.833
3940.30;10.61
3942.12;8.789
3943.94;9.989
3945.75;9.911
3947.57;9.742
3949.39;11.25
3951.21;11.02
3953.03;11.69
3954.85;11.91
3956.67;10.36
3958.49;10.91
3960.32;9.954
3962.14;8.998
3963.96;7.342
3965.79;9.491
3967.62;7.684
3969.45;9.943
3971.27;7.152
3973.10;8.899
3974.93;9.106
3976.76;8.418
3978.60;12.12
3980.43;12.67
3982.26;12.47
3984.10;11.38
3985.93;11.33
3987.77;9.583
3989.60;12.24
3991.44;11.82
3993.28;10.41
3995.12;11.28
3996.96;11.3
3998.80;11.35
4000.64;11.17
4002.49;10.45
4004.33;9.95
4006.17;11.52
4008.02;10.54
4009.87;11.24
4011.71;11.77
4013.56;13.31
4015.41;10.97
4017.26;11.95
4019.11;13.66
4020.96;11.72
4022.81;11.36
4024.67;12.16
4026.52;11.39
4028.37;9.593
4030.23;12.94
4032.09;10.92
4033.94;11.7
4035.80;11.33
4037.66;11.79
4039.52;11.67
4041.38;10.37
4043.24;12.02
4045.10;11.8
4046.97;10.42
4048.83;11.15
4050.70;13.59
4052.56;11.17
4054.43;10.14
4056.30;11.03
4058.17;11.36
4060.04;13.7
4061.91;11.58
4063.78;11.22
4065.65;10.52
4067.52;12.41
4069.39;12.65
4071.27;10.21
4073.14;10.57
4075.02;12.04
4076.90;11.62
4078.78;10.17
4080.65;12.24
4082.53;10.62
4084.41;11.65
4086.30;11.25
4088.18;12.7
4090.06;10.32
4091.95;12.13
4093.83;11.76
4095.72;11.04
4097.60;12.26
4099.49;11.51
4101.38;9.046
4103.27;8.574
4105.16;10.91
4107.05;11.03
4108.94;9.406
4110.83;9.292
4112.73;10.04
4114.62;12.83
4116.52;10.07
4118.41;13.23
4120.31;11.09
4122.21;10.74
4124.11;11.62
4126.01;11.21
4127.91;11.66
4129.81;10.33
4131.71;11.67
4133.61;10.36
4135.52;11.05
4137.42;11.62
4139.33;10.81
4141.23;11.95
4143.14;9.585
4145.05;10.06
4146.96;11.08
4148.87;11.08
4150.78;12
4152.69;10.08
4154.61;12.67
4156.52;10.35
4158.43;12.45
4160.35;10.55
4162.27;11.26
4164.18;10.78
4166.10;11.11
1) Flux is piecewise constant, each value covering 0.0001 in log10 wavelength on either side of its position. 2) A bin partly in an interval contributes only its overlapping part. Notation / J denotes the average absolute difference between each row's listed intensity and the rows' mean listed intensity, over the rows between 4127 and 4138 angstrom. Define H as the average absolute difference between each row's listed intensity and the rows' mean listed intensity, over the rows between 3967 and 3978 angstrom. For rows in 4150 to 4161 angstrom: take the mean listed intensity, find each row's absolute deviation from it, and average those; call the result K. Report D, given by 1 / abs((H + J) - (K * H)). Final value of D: 1.94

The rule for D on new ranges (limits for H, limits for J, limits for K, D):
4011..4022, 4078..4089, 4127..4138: 0.87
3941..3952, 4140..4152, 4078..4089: 1.08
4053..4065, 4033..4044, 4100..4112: 1.85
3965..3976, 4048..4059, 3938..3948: 0.78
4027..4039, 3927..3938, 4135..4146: 0.79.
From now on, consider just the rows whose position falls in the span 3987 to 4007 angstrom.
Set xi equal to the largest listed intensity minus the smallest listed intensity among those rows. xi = 2.7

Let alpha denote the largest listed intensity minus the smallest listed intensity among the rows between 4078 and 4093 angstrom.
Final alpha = 2.5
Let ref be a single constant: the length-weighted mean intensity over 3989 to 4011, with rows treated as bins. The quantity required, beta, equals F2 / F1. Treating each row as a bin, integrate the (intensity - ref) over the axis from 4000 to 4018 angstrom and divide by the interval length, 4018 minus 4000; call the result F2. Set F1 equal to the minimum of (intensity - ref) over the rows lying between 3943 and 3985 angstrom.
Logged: 0.0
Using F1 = -3.9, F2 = 0.2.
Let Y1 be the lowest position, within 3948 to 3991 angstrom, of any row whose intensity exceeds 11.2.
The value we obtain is 3949.39 angstrom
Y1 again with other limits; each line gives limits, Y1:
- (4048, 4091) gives 4050.70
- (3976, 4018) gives 3978.60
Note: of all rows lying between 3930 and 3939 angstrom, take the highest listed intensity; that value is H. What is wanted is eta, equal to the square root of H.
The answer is 3.14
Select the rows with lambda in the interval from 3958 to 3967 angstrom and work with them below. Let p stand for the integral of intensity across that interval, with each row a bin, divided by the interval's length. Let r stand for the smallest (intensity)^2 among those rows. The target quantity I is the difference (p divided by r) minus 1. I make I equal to -0.83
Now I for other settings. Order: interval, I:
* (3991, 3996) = -0.90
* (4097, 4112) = -0.86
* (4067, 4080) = -0.89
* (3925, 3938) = -0.81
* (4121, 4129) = -0.90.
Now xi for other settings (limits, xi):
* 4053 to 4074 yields 3.6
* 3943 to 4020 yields 6.5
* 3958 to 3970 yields 3.6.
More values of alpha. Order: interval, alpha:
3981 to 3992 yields 2.9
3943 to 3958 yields 2.2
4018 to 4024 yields 2.3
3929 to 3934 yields 1.4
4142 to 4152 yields 2.4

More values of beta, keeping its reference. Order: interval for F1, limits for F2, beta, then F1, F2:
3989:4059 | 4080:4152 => 0.0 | -1.5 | -0.1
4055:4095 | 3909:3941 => 1.5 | -0.9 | -1.4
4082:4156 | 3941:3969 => 0.5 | -2.5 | -1.2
